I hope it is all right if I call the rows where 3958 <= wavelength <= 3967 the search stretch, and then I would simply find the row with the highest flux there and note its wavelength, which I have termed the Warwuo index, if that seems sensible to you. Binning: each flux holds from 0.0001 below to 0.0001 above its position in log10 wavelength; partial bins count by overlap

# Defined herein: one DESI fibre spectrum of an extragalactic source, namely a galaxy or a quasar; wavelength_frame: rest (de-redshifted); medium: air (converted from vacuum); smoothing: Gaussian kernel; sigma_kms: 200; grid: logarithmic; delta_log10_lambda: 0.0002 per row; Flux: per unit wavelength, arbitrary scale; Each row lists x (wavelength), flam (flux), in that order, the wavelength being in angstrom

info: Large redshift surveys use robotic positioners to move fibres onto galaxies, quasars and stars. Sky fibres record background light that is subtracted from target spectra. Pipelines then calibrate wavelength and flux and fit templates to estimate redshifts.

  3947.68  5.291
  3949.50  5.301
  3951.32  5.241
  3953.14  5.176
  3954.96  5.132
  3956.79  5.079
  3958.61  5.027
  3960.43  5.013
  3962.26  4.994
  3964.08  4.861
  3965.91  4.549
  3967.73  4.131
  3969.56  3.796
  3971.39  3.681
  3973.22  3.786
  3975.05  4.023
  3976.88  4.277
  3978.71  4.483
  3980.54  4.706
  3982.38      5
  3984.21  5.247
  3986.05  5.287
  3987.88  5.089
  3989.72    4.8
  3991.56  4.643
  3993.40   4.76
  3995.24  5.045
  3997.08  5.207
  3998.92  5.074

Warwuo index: 3958.61 angstrom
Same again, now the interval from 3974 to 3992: 3986.05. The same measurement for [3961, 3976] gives 3962.26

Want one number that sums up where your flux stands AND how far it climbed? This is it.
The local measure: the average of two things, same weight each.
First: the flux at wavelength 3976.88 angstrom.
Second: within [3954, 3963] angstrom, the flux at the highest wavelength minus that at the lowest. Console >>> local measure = 2.1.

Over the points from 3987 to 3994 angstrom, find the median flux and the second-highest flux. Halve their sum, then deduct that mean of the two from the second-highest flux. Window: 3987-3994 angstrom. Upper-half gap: 0.010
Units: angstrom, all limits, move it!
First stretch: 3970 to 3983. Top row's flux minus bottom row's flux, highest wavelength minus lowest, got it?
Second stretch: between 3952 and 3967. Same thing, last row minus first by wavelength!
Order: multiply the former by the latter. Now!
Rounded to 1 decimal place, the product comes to -0.8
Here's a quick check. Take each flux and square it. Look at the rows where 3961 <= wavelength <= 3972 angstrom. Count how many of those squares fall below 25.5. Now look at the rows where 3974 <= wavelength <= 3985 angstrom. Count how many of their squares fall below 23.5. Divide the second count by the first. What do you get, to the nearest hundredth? 0.67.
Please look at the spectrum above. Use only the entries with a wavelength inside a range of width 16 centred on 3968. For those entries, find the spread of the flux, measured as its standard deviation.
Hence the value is 0.5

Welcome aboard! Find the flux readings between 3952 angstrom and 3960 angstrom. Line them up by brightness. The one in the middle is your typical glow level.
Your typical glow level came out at 5.11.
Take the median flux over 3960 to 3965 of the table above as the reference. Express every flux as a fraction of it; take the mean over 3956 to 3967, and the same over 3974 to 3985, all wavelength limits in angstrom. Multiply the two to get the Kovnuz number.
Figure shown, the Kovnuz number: 0.91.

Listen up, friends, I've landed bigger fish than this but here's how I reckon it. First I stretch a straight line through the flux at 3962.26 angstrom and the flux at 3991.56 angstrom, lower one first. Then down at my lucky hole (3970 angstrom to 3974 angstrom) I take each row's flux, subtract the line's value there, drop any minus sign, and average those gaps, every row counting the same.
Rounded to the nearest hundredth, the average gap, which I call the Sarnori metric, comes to 1.14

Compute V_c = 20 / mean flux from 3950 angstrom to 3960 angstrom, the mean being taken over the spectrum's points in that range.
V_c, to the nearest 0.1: 3.9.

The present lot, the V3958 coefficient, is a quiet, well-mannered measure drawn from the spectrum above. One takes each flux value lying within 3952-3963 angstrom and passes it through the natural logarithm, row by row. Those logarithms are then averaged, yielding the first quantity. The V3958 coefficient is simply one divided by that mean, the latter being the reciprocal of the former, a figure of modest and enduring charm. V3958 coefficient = 0.62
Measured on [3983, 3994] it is 0.62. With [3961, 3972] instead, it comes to 0.68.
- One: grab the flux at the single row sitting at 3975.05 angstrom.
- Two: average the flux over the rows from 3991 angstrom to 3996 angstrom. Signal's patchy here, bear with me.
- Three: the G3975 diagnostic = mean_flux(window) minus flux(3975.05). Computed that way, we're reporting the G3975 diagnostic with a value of 0.8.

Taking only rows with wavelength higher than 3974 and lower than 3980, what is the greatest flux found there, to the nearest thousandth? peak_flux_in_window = 4.483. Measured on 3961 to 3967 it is 4.994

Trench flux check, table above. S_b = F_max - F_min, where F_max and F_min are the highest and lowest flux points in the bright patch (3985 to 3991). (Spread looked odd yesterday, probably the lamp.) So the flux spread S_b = 0.49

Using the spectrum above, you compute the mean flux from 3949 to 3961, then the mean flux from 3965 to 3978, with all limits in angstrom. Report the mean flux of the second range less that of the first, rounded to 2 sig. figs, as -1.1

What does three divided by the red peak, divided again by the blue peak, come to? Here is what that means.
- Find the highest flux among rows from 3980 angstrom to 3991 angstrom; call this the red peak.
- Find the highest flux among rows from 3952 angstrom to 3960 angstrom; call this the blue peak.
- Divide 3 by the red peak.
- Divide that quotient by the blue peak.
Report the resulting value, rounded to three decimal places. 0.110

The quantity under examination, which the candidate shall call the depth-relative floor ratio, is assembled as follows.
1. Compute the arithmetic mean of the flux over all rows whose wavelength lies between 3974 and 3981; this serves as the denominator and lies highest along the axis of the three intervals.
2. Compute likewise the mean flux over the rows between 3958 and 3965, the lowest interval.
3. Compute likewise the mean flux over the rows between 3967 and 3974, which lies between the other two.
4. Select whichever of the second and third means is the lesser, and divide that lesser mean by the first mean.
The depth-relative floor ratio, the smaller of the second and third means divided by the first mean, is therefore 0.88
